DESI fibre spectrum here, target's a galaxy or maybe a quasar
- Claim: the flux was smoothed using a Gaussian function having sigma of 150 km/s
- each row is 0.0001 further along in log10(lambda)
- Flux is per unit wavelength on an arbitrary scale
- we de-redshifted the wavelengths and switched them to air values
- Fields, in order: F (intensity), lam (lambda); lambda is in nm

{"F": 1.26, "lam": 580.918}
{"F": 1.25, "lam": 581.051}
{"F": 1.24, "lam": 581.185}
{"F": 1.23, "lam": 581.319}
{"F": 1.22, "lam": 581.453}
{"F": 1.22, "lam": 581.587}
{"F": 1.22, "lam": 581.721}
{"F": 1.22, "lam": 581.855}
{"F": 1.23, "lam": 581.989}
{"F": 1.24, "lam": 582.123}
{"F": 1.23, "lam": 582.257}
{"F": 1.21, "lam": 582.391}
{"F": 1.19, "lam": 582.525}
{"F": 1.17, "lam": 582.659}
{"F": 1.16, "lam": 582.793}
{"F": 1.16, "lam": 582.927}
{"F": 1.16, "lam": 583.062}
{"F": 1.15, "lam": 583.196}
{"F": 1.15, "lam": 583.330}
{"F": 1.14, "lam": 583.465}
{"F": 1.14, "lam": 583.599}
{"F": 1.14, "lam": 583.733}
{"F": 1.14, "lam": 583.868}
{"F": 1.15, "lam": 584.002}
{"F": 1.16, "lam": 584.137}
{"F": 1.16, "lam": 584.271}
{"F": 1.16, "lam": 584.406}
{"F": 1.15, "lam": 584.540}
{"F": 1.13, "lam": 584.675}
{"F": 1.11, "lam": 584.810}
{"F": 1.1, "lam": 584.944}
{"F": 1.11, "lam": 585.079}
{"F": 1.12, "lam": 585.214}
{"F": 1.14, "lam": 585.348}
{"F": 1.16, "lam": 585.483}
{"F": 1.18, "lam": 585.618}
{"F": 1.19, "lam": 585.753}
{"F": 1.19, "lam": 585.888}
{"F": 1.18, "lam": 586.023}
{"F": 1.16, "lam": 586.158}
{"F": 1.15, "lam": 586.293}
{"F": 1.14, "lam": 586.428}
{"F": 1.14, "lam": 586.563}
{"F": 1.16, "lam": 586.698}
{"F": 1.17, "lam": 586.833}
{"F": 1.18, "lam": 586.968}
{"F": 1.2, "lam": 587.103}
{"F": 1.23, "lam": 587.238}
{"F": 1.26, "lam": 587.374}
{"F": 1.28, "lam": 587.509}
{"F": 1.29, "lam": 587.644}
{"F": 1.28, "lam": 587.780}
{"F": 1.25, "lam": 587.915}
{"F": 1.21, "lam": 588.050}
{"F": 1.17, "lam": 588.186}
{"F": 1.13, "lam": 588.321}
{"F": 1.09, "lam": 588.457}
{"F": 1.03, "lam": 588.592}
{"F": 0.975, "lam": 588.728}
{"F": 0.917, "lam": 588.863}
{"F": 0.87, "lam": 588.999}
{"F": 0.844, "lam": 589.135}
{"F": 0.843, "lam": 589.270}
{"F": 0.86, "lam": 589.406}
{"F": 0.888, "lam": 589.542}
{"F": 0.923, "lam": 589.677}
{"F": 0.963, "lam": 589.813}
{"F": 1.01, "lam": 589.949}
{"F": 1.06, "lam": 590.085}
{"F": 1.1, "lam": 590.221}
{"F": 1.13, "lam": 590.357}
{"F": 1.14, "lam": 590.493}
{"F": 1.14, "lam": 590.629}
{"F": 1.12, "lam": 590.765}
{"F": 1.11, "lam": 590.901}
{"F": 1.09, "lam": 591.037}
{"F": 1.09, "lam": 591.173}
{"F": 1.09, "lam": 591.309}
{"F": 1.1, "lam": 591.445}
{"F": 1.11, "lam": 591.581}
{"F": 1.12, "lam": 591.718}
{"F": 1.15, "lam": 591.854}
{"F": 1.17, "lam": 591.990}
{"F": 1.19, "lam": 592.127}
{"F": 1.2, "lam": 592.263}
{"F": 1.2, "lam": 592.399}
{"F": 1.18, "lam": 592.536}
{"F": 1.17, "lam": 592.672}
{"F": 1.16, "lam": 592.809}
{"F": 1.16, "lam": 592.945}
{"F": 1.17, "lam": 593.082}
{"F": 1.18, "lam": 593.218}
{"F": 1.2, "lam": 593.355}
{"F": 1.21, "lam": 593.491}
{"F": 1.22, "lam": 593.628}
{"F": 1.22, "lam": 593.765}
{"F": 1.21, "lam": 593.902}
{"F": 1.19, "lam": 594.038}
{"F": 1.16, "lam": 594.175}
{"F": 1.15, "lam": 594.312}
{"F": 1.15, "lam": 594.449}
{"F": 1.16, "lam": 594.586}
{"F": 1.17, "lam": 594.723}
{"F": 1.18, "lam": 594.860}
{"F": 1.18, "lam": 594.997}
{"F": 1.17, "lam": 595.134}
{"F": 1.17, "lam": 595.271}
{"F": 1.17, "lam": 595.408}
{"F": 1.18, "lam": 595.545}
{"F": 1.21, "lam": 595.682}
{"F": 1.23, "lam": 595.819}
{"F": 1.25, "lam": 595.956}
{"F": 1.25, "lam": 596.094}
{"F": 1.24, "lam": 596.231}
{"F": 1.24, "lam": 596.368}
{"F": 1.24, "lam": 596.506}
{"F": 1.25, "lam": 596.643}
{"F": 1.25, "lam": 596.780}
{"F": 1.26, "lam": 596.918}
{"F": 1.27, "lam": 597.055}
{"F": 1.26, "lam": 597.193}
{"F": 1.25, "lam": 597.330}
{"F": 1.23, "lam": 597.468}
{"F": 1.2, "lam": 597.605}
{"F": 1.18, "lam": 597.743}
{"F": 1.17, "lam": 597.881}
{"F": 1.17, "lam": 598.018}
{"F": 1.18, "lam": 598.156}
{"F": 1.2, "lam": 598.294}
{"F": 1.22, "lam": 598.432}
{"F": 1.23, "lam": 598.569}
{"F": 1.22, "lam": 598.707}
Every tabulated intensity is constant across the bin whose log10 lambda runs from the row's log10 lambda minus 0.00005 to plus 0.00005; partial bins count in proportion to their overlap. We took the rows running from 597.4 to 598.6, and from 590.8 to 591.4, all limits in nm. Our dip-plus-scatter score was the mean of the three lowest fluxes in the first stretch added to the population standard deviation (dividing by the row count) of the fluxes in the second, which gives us 1.18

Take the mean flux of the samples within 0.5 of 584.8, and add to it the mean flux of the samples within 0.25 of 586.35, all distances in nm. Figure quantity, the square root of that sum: 1.508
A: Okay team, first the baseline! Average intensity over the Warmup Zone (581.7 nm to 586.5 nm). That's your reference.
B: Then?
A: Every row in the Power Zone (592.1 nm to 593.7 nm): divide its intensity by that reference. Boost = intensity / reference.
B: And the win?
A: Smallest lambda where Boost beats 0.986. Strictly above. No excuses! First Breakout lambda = 592.127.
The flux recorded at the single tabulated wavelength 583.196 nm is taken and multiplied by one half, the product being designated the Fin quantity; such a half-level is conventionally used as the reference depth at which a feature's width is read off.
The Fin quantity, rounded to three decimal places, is 0.575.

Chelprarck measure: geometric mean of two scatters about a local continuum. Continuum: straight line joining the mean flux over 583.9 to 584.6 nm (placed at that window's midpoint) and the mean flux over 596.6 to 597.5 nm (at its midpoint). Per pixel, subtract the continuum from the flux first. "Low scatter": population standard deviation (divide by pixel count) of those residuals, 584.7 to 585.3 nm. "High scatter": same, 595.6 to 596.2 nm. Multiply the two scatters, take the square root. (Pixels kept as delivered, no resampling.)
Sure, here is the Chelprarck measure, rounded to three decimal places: 0.010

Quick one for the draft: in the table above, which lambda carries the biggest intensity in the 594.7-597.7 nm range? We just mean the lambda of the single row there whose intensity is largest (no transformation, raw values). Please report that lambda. 597.055 nm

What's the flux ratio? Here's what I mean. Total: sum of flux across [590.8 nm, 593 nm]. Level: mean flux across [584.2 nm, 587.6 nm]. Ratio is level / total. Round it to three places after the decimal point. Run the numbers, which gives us 0.064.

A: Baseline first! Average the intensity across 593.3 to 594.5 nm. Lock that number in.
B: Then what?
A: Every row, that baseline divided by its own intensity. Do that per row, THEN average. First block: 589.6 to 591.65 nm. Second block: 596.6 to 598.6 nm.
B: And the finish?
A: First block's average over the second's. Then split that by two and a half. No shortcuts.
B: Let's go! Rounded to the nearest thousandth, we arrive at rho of 0.454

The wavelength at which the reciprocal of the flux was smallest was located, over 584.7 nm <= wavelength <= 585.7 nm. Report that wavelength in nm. 585.618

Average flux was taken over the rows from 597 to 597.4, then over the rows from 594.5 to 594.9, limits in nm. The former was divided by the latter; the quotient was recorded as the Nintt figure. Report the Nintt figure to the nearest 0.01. 1.08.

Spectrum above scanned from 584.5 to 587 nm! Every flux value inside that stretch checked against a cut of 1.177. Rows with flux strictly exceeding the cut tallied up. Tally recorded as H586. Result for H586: 5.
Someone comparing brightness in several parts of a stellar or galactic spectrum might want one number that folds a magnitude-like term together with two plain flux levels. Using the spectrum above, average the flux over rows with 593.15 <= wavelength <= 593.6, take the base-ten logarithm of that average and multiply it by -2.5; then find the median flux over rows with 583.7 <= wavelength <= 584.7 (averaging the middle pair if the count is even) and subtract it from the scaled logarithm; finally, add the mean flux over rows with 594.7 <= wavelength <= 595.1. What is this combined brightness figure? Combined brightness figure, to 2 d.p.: -0.17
